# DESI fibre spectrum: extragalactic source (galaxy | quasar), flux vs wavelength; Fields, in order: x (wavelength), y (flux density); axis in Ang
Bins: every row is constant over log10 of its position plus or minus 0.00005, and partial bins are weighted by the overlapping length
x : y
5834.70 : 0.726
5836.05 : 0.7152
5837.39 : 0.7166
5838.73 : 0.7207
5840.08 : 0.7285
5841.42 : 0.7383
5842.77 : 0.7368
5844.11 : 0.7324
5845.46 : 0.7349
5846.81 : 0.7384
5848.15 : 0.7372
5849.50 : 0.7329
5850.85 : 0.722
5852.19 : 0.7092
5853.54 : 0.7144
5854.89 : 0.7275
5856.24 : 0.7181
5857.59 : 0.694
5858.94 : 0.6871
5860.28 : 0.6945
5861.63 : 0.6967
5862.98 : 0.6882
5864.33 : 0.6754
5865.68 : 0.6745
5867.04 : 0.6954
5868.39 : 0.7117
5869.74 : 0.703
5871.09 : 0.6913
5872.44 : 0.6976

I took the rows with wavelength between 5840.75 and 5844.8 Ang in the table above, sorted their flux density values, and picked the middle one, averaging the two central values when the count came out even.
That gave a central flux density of 0.74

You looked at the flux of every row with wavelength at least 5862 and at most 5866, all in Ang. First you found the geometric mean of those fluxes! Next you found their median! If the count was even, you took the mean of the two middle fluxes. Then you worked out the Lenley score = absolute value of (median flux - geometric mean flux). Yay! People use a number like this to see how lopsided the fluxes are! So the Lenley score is 0.004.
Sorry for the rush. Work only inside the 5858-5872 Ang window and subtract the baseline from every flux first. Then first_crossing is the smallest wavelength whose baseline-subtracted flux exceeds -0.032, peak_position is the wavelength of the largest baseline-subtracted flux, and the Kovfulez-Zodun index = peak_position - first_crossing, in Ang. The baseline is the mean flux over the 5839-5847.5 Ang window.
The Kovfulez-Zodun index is 0.0 Ang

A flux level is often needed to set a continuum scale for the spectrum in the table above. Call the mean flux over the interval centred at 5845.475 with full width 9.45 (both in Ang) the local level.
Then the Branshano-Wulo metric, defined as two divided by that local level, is 2.72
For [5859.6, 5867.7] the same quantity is 2.91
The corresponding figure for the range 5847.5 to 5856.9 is 2.77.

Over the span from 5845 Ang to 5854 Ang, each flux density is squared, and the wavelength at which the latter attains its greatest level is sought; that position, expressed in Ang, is 5846.81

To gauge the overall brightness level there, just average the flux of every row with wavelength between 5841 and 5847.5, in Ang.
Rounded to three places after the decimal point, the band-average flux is 0.736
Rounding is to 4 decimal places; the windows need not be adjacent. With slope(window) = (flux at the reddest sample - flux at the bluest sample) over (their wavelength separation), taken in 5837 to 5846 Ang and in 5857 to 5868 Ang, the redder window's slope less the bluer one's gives -0.0021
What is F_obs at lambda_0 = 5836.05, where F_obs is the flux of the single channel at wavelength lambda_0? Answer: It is 0.7152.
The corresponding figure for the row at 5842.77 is 0.7368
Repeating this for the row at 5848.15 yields 0.7372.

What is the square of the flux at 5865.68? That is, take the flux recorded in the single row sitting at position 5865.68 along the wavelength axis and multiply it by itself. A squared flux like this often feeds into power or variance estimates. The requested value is 0.455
